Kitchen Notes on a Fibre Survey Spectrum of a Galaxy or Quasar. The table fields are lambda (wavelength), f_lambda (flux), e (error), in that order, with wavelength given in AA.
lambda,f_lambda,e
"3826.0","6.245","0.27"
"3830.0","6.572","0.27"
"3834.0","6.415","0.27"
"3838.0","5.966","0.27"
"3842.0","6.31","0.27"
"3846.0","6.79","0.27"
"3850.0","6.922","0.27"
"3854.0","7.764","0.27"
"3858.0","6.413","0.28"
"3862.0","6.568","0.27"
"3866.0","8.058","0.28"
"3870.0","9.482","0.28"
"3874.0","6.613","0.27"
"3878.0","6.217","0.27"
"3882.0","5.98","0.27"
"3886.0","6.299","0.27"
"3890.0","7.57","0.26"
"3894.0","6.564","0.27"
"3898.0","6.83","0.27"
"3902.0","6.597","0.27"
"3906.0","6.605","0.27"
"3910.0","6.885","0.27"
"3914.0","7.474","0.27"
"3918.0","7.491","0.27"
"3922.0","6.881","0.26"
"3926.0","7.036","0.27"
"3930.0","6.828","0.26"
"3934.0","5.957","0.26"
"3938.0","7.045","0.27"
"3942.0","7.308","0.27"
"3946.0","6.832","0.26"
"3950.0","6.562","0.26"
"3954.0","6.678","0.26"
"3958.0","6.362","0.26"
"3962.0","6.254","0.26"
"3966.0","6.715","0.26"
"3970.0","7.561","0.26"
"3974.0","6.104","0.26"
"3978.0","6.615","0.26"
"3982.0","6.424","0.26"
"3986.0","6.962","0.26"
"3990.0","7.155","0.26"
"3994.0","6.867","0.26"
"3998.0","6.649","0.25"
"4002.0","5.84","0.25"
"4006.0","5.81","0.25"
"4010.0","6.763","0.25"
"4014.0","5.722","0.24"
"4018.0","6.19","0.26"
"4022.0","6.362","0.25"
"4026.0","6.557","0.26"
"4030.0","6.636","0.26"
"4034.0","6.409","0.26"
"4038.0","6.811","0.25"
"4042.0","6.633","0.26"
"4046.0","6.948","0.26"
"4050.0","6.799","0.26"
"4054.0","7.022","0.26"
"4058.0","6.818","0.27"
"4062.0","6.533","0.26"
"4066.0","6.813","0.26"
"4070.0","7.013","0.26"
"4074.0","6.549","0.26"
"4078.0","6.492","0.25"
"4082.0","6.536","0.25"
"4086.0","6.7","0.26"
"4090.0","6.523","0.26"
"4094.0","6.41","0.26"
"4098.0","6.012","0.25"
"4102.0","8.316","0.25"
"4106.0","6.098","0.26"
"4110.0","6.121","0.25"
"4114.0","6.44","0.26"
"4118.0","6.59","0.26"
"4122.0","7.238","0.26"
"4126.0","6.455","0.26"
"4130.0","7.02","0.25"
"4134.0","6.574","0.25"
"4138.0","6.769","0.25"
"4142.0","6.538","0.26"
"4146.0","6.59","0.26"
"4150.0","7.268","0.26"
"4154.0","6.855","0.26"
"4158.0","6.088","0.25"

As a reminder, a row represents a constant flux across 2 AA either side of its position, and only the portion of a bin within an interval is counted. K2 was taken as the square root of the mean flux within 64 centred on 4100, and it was 2.58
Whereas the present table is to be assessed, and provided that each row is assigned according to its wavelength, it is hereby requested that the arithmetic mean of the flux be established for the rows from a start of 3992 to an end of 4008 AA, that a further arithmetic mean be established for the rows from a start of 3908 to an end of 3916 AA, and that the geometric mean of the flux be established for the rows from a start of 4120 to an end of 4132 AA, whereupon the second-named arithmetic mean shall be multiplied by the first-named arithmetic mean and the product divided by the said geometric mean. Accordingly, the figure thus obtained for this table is 6.55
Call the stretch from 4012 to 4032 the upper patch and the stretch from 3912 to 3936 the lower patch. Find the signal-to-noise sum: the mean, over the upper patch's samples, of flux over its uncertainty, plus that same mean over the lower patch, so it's 51.0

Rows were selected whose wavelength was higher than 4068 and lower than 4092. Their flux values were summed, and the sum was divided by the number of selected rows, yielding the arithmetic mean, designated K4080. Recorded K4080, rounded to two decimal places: 6.64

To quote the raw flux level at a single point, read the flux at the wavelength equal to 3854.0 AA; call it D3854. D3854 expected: 7.764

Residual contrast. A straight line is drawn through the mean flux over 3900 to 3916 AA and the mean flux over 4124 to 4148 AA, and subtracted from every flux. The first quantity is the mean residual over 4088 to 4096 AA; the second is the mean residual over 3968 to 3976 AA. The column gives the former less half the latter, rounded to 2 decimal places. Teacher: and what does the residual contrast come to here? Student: -0.24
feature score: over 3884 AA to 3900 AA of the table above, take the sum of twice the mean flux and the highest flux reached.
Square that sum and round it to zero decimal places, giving 450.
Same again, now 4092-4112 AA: 462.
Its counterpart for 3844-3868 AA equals 494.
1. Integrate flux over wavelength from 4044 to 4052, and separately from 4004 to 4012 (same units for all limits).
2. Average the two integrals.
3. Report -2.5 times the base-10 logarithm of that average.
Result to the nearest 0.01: -4.30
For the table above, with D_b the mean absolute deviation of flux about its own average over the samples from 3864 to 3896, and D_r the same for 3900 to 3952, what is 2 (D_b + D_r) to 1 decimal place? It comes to 2.5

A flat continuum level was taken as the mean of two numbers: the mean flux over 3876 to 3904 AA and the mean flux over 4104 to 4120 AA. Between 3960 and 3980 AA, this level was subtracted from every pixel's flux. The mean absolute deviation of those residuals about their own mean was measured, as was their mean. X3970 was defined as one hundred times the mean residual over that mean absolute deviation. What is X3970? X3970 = 52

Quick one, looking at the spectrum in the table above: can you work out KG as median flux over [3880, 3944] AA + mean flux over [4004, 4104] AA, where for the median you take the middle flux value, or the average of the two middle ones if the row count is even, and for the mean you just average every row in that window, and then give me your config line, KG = 13.5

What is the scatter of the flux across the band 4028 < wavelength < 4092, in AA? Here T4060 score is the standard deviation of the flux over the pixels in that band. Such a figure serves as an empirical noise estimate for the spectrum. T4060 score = 0.19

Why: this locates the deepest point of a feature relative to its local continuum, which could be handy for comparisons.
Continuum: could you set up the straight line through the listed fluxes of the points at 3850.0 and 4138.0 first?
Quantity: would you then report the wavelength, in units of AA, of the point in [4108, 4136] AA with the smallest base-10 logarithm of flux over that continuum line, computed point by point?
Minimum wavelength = 4110.0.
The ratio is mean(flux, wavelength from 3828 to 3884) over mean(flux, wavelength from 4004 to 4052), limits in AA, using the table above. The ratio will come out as 1.06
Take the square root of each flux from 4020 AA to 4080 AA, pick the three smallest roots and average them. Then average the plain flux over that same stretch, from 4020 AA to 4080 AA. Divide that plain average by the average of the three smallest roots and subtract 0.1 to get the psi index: 2.54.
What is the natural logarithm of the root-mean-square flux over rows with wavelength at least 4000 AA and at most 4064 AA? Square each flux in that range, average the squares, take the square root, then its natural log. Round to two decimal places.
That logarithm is 1.87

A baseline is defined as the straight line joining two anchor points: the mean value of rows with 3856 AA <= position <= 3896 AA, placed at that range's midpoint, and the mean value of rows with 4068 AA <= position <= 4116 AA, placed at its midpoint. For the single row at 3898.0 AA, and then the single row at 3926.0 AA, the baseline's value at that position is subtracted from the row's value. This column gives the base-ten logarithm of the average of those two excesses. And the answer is -1.72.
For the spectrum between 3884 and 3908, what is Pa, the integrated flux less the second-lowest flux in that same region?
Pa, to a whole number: 155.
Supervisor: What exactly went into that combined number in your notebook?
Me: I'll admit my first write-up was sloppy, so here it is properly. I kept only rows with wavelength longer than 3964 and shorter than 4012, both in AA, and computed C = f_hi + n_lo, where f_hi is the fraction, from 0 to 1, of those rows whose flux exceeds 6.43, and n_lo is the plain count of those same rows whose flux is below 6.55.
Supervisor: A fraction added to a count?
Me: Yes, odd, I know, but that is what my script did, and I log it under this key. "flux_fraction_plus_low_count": 4.7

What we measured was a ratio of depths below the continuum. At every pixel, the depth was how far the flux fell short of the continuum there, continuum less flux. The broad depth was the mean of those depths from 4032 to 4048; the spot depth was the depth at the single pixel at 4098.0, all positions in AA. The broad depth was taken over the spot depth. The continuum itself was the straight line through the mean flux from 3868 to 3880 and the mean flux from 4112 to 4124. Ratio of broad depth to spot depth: 0.3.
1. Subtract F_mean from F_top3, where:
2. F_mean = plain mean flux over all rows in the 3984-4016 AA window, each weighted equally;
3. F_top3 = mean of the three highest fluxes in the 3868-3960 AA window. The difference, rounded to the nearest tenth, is 1.7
